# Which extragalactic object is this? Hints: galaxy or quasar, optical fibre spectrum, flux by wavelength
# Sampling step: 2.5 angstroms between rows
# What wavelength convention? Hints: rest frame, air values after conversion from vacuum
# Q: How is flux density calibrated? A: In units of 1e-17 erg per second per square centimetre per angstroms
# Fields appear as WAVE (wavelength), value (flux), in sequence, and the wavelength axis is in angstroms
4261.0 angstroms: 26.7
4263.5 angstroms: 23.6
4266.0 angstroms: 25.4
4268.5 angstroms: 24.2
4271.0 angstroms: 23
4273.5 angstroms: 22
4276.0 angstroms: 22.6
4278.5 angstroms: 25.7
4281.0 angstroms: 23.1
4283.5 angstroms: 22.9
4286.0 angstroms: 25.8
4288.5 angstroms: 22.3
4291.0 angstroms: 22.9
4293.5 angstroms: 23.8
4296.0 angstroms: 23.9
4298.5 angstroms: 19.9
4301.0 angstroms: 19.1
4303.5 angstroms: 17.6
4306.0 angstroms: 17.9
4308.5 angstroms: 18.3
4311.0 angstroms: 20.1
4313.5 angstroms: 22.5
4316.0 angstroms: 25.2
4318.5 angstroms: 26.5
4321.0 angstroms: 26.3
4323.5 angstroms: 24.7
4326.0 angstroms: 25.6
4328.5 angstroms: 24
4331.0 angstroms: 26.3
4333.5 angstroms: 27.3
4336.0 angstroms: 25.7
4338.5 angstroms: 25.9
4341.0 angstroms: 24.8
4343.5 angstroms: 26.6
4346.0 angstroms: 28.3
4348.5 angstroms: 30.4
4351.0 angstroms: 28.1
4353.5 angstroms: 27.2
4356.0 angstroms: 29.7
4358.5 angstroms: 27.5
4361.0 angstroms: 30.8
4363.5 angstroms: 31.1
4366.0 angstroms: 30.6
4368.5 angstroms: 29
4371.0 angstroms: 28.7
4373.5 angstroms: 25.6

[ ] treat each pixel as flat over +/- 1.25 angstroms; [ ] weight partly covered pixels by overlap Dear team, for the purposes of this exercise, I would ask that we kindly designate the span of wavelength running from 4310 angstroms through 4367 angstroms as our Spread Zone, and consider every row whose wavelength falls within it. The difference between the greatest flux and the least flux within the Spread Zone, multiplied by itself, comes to 121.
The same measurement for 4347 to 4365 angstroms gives 15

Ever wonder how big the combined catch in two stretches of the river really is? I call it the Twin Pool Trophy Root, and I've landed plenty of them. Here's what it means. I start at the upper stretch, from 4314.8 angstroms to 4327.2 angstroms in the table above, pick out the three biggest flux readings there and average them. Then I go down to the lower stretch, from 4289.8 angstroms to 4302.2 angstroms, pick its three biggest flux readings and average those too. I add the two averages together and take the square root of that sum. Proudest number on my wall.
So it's 7.05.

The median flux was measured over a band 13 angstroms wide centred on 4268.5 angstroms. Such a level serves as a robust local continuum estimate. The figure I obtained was 23.6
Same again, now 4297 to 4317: 19.5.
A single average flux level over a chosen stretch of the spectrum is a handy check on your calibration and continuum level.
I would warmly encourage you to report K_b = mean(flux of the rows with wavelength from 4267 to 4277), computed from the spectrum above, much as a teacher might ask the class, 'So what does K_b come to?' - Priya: 23.0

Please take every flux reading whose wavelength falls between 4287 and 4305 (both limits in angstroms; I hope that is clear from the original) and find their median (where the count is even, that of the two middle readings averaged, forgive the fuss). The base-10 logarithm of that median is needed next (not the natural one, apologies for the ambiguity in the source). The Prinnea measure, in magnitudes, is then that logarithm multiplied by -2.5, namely -3.37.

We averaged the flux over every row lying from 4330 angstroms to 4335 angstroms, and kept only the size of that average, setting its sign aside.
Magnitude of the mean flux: 27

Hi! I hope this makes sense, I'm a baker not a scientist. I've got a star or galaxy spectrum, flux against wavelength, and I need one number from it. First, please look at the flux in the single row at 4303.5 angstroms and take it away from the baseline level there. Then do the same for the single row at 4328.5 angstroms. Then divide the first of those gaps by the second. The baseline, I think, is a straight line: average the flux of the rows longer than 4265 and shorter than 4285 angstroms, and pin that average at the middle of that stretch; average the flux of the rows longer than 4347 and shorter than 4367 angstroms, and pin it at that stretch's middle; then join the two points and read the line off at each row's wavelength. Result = 2.4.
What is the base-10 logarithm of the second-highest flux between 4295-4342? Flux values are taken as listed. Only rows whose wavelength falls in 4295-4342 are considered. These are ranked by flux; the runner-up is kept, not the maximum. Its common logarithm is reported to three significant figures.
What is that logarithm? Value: 1.42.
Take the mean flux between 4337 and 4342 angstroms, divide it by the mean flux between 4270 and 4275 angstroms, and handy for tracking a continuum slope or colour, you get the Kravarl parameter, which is 1.13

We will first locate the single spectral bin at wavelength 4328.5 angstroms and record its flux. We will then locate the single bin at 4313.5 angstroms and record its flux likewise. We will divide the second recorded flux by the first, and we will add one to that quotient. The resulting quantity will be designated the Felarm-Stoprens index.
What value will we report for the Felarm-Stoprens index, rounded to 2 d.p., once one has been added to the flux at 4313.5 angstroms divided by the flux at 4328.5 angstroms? 1.94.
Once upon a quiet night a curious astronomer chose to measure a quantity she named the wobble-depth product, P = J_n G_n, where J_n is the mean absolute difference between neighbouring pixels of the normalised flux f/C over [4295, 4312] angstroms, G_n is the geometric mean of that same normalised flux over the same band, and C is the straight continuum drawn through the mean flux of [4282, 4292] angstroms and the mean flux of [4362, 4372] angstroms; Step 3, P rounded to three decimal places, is 0.047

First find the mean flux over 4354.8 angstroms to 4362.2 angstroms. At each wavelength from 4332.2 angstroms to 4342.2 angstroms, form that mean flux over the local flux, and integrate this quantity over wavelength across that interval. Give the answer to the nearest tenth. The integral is 11.3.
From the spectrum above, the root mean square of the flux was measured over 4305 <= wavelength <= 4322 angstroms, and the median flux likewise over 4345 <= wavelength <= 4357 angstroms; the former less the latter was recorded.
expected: -5.6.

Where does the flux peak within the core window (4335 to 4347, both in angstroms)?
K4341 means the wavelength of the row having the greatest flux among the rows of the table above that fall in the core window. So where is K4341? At 4346.0 angstroms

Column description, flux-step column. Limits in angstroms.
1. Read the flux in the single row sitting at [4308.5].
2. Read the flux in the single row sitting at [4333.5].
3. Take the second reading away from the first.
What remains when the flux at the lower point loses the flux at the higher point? -9.0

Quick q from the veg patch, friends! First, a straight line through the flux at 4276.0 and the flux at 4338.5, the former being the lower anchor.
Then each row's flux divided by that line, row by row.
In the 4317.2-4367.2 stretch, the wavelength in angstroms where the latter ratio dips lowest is 4328.5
